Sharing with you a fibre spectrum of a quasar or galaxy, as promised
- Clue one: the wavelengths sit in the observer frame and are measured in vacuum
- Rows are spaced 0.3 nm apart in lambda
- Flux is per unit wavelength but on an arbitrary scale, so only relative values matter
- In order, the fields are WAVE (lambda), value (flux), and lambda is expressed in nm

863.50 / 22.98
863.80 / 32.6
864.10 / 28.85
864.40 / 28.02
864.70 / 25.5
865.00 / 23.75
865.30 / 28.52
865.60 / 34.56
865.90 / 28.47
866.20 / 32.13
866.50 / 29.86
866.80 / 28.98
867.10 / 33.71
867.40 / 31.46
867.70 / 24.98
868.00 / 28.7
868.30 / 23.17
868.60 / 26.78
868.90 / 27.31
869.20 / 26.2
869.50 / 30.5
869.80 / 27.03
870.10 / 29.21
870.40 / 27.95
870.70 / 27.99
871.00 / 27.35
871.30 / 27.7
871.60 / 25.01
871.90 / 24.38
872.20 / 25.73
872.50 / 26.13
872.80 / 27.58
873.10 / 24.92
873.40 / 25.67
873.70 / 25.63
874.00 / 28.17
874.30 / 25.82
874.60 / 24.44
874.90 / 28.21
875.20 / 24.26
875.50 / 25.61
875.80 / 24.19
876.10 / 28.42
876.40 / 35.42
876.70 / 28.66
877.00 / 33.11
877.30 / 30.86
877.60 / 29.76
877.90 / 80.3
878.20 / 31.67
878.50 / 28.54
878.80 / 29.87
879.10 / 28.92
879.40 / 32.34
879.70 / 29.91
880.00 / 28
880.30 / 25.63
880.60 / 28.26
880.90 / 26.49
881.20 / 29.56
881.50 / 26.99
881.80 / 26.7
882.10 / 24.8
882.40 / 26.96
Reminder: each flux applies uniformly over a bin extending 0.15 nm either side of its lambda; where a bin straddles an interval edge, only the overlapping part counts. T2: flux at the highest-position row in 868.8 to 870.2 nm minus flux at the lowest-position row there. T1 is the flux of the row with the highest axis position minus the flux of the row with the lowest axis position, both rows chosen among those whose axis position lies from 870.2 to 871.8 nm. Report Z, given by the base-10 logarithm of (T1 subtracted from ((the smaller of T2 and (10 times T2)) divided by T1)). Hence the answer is 0.4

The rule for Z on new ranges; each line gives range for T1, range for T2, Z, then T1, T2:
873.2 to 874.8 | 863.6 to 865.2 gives 1.9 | -1.2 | -9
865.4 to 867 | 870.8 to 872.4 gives 0.9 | -5.6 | -2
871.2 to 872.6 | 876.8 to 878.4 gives 1.0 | -1.6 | -1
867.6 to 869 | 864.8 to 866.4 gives 0.1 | 2.3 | 8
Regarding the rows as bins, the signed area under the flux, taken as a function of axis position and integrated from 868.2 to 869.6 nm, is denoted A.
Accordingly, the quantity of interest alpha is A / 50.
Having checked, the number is 0.75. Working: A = 38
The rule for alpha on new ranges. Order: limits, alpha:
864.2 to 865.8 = 0.90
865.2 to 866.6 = 0.86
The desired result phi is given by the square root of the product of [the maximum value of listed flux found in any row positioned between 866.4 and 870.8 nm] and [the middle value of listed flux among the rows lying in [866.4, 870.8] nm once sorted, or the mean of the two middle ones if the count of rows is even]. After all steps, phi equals 30.7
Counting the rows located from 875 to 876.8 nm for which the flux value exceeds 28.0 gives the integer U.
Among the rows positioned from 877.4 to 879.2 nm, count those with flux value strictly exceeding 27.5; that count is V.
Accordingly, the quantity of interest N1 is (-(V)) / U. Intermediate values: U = 3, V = 6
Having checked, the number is -2.00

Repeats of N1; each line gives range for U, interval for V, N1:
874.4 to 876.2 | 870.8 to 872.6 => -0.50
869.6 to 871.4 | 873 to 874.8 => -1.00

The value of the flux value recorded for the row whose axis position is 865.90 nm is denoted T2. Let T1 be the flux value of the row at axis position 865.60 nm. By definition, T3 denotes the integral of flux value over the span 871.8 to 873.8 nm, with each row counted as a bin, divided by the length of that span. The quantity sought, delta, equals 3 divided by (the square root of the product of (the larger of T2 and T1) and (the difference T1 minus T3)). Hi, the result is 0.17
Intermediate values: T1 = 34.56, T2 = 28.47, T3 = 26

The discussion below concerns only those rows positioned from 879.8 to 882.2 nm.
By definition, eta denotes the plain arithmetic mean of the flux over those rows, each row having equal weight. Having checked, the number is 27.1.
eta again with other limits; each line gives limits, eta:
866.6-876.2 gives 27.0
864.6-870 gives 28.4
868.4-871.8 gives 27.5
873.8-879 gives 31.6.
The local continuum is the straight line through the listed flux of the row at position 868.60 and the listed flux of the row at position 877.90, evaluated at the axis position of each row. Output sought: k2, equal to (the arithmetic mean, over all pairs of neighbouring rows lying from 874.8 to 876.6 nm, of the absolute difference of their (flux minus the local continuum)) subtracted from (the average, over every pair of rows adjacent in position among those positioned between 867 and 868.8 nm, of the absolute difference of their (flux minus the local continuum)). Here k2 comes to 1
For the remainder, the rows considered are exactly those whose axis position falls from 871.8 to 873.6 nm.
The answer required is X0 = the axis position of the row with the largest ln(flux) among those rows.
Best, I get 872.80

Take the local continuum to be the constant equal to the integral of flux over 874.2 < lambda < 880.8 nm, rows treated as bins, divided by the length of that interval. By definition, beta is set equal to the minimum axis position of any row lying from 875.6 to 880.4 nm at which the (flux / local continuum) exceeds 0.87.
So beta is 876.10 nm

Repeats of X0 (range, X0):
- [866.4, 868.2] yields 867.10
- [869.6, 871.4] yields 870.10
